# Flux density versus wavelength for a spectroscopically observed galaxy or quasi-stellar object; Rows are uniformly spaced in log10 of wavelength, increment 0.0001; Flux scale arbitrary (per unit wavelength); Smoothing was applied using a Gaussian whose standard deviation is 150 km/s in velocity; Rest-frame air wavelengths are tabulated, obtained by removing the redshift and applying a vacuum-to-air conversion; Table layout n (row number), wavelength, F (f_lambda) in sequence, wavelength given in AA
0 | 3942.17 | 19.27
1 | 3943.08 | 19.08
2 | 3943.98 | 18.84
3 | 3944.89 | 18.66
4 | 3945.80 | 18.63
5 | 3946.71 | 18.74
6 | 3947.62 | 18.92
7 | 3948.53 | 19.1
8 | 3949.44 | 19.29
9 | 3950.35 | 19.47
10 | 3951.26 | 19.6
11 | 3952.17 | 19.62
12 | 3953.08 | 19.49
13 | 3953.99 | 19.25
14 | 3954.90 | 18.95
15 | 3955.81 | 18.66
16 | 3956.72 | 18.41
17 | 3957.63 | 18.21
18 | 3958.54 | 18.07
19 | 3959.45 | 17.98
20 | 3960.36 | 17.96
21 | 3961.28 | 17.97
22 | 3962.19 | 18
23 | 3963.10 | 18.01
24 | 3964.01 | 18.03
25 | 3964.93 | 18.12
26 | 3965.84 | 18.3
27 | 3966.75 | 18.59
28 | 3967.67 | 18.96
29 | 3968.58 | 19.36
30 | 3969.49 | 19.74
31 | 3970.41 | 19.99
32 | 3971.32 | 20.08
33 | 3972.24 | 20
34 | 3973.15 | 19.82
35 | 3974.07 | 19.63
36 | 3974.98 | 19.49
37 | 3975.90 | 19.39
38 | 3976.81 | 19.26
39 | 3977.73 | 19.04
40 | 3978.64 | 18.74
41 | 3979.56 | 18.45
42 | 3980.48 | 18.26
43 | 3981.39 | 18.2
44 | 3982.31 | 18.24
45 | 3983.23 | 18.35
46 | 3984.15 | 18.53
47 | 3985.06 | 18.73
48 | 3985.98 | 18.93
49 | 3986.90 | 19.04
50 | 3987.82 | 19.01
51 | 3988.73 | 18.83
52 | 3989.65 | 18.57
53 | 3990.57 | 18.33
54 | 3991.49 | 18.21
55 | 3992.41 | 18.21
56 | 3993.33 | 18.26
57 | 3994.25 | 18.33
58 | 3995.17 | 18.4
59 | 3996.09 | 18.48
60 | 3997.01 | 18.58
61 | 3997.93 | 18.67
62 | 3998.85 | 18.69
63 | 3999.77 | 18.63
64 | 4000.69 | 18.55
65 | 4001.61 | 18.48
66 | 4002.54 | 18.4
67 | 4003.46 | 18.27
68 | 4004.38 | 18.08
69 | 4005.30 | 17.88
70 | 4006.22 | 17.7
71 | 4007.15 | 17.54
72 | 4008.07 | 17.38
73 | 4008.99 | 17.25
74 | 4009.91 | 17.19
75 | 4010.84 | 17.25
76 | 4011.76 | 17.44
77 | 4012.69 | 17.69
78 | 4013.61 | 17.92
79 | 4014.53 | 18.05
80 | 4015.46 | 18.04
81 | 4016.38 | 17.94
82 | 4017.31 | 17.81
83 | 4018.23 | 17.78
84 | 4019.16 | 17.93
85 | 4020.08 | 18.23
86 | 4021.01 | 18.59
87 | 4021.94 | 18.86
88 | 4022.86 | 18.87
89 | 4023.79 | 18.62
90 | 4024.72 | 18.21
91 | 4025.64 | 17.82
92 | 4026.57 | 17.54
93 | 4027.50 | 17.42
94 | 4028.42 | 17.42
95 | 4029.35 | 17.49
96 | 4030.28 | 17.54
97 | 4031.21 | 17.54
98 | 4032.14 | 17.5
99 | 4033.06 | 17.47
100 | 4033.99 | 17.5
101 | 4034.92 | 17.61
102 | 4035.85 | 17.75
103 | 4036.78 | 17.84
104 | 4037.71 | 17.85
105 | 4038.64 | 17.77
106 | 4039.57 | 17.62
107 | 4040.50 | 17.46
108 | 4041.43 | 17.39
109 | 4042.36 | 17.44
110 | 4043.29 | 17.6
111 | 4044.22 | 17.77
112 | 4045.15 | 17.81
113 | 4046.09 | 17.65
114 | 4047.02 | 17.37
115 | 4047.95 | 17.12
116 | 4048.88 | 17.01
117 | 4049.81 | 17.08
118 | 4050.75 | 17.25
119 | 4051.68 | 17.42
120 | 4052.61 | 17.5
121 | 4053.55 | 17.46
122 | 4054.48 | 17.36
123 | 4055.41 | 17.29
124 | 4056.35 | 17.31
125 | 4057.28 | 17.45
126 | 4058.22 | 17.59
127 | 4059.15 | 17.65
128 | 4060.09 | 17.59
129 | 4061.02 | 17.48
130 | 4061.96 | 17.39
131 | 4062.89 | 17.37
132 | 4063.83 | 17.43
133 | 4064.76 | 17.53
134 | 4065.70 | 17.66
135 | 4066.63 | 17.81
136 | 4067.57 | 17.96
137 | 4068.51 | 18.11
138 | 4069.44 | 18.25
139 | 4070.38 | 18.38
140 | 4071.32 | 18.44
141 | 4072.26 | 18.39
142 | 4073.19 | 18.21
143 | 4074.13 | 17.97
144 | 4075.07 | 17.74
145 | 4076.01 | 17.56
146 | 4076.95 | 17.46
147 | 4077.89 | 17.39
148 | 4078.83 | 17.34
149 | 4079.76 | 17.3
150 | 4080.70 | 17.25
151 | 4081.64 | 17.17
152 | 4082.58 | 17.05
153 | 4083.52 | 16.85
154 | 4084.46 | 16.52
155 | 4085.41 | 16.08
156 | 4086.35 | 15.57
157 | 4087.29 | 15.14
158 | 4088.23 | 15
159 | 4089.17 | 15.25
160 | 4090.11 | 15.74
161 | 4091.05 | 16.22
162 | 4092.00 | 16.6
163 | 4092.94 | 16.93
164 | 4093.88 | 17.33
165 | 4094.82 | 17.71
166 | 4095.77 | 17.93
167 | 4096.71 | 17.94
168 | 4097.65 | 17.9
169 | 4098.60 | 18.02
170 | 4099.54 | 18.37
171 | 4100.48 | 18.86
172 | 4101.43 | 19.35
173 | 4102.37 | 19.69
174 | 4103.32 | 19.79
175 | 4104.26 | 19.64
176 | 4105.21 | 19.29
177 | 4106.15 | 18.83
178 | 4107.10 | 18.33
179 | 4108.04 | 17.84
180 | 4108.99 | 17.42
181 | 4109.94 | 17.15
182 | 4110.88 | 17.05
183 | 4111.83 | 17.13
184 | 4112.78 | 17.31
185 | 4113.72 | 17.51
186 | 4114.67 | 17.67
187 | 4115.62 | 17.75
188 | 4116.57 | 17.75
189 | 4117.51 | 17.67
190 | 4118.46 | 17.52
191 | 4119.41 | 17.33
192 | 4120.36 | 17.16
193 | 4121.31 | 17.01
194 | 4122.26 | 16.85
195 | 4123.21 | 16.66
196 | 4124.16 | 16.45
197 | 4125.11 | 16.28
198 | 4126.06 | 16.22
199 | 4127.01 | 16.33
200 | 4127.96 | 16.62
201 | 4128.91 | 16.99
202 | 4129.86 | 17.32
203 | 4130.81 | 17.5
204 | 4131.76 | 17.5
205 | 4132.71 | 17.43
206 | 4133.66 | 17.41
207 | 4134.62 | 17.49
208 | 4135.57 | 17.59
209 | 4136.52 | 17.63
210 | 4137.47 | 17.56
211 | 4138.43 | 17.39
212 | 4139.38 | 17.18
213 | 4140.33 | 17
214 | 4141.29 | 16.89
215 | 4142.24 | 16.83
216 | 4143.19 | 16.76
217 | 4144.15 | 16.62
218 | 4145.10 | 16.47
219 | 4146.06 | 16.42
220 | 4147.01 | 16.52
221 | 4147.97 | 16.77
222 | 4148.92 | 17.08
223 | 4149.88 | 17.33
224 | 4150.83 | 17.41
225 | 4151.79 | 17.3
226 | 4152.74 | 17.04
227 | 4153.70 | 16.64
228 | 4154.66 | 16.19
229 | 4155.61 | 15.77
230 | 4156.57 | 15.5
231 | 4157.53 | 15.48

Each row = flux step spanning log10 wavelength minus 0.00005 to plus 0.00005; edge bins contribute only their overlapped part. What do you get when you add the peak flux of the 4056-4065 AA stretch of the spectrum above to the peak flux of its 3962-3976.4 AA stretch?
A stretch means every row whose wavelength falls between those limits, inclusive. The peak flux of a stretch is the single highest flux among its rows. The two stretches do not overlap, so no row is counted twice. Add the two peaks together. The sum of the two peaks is 37.7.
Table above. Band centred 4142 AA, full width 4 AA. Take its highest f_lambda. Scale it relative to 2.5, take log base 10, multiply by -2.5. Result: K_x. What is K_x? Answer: -2.08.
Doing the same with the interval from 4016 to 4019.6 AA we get -2.14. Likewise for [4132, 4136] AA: -2.12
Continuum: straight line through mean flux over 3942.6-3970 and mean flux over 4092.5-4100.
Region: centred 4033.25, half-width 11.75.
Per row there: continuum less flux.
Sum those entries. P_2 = 11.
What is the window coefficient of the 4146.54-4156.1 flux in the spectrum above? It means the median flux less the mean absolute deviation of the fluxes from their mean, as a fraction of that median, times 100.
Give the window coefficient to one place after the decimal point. 97.5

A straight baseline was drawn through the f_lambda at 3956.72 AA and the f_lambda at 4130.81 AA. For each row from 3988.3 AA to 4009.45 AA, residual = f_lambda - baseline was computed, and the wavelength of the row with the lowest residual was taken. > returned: 4008.99 AA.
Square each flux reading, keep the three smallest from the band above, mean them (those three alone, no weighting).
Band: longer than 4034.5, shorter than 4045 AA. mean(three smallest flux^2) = 304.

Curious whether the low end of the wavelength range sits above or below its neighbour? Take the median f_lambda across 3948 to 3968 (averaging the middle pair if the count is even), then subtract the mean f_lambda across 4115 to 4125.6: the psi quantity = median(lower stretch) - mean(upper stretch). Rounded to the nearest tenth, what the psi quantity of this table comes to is 1.4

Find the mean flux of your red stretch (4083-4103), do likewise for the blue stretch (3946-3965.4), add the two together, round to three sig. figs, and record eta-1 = 35.8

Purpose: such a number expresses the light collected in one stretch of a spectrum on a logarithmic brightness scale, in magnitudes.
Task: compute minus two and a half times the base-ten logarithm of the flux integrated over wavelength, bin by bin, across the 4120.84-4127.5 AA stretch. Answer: -5.10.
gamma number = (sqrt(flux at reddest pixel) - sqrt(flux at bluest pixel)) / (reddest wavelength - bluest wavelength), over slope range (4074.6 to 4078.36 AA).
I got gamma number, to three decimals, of -0.015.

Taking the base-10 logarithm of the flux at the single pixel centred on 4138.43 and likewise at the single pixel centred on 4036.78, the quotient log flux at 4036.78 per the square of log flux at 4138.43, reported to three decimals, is 0.813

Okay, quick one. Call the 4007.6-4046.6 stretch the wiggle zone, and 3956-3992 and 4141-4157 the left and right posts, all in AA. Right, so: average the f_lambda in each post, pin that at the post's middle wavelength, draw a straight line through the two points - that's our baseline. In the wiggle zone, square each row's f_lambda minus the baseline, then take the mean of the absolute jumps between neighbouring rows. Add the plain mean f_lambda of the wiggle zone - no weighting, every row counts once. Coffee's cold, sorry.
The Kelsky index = 17.9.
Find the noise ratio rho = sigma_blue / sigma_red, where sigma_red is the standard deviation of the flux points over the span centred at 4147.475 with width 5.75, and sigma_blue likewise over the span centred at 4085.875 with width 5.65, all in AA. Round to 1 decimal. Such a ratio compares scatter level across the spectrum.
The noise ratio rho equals 2.0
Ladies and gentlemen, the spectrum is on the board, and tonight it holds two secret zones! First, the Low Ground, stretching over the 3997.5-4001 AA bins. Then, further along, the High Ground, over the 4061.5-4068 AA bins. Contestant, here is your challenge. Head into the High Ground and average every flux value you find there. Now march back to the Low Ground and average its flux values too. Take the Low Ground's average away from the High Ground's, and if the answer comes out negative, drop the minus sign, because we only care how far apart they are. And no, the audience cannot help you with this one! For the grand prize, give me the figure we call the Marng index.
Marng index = 1.0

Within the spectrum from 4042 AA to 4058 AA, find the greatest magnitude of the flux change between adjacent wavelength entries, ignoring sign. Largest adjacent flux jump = 0.28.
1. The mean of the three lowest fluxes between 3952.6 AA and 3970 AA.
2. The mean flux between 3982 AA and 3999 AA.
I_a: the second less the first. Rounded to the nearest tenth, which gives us 0.6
